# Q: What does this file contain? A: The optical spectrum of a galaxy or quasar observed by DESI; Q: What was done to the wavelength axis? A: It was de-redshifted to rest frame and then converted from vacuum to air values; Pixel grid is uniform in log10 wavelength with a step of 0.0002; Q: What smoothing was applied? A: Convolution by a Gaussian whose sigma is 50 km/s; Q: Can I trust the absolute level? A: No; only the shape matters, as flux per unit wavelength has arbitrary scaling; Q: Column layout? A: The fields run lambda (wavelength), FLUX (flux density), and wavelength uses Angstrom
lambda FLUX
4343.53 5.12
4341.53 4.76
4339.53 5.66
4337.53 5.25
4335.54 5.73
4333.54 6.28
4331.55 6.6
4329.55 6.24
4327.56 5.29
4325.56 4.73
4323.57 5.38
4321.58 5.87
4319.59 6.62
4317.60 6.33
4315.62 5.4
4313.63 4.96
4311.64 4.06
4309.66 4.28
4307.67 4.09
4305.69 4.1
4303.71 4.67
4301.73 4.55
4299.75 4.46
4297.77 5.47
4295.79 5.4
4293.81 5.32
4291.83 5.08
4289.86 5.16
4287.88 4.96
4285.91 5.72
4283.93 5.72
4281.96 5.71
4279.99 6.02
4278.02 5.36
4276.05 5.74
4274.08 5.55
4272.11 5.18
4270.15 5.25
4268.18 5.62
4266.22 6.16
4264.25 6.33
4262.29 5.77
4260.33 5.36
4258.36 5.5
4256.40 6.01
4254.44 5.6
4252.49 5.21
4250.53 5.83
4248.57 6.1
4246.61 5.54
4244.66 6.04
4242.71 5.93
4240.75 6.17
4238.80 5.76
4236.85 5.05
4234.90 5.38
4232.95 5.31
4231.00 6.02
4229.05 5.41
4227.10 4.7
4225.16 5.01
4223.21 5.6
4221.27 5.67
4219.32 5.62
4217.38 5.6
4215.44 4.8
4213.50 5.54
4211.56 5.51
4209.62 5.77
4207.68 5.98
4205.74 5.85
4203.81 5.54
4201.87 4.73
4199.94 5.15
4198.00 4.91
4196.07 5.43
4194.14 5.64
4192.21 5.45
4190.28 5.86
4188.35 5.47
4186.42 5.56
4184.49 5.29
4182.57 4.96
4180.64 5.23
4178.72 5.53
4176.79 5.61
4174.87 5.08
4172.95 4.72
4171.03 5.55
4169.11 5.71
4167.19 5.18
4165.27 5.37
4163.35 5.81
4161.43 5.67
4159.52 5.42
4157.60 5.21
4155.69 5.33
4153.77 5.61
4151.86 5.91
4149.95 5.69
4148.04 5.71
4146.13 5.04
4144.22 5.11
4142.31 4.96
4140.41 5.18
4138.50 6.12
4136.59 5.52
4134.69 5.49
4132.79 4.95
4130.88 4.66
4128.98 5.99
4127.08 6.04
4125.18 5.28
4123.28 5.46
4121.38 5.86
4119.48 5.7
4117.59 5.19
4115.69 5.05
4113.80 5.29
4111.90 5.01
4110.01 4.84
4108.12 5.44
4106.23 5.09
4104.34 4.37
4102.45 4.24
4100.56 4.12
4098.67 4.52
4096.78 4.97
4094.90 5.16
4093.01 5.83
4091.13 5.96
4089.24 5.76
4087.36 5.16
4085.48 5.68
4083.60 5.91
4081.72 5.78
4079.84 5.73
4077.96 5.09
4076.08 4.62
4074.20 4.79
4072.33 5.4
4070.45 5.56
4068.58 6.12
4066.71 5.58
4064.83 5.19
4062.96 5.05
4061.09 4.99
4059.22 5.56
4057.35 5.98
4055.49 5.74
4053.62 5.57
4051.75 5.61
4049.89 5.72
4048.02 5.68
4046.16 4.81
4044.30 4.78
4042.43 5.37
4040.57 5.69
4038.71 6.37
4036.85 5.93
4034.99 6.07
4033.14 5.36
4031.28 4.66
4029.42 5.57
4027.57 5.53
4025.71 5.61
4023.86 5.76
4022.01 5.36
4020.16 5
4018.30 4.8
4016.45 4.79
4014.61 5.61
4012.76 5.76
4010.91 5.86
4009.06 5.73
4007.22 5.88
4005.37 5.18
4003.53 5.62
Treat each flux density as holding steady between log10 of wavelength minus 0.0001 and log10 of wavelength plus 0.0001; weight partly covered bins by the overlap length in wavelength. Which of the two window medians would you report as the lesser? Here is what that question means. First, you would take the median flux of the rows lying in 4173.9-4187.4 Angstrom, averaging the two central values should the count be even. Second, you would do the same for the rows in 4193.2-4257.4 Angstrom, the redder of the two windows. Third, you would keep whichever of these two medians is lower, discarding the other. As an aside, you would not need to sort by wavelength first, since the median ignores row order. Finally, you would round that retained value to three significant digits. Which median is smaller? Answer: 5.29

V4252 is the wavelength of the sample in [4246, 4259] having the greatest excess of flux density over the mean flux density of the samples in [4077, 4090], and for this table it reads 4248.57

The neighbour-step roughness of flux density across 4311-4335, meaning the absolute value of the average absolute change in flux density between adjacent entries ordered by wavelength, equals 0.60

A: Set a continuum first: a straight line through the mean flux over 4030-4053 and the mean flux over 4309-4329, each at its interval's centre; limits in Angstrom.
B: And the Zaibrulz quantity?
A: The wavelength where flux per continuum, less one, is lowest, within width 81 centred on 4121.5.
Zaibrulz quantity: 4100.56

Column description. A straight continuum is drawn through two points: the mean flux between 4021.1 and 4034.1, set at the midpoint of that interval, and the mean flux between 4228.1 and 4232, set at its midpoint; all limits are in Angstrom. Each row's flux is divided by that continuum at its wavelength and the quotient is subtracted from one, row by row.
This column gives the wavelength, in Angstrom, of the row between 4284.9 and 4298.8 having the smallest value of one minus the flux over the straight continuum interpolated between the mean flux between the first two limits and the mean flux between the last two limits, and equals 4285.91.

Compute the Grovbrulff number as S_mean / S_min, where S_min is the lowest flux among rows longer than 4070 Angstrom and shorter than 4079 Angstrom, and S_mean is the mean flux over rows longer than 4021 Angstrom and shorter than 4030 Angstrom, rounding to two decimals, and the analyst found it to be 1.20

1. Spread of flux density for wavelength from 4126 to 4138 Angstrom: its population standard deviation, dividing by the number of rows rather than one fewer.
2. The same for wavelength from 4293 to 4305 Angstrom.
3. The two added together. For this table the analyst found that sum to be 0.93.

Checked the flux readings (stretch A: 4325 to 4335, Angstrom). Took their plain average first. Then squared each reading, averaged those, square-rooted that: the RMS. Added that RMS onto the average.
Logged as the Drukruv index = 11.7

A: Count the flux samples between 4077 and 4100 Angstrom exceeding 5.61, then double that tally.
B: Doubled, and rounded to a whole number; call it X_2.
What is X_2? 14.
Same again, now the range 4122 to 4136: 4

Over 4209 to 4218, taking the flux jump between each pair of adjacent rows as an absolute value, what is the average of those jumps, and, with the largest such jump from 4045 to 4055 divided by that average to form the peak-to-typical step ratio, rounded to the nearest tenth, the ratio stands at 1.9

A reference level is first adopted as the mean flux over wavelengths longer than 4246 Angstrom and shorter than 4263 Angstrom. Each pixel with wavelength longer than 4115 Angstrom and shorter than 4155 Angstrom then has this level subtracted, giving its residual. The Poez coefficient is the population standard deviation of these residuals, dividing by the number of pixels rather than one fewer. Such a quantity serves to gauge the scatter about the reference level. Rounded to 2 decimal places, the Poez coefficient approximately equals 0.40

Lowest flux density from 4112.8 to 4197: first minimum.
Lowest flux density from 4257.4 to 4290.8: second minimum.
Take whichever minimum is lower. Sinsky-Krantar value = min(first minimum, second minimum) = 4.66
